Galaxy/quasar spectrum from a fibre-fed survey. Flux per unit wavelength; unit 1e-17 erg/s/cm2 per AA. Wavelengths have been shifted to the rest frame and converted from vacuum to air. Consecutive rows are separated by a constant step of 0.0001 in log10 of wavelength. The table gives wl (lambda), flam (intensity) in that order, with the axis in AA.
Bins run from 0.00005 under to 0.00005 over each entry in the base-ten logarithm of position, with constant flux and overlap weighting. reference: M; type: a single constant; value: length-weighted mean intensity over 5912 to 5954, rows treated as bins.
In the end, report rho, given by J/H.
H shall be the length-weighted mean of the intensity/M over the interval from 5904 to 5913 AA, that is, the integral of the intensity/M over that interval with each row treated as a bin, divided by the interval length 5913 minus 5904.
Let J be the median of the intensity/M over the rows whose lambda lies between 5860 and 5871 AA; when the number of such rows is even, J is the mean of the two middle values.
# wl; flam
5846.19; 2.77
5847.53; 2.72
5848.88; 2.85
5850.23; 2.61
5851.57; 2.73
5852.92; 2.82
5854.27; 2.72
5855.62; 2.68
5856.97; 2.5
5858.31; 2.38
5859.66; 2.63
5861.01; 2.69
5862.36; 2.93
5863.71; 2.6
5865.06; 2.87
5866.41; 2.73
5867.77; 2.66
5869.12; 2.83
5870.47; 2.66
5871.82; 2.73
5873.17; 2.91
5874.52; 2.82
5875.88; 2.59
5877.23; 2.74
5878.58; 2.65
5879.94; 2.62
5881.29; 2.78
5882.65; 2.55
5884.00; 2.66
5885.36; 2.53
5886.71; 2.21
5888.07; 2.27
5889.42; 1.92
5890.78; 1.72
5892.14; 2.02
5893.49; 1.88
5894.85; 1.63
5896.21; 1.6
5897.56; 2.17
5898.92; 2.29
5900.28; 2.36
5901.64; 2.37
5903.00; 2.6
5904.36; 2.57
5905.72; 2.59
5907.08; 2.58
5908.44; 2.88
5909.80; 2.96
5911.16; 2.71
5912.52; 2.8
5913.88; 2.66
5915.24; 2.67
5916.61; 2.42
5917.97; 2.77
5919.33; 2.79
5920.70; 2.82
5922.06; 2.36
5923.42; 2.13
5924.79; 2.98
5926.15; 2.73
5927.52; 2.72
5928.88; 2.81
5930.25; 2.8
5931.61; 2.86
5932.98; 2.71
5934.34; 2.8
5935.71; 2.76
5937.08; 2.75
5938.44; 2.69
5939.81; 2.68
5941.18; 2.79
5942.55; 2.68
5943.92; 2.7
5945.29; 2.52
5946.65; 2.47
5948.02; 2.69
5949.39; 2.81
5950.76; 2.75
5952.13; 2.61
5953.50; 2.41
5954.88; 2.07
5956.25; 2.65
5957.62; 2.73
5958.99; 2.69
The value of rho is 0.99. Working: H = 1.02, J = 1.01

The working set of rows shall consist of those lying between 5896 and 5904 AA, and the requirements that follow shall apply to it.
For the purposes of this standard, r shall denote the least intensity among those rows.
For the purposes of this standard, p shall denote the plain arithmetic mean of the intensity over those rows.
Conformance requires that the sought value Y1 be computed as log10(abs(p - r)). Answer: -0.2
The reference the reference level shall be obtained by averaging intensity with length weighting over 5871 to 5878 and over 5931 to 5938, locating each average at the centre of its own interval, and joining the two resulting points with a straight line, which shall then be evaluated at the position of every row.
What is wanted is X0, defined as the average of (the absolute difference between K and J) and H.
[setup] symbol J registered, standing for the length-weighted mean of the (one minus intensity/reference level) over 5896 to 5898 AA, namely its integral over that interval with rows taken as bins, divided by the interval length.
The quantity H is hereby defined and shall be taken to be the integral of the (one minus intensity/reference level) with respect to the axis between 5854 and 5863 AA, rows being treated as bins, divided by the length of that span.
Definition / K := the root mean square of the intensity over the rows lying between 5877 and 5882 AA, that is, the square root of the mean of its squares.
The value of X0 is 1.22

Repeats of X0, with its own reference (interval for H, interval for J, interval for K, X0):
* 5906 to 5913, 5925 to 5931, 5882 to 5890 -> 1.19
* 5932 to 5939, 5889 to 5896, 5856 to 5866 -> 1.17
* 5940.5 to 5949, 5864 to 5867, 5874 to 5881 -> 1.37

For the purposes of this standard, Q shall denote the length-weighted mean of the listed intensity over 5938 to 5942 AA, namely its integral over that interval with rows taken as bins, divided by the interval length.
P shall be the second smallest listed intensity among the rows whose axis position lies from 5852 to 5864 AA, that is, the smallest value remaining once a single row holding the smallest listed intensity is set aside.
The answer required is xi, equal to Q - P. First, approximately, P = 2.5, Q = 2.72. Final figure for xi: 0.22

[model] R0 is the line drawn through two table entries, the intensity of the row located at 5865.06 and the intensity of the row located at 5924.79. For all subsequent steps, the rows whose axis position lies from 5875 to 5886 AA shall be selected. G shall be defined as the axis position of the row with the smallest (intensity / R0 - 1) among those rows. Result 5885.36 AA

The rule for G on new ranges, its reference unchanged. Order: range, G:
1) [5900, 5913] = 5900.28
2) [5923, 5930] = 5923.42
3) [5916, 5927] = 5923.42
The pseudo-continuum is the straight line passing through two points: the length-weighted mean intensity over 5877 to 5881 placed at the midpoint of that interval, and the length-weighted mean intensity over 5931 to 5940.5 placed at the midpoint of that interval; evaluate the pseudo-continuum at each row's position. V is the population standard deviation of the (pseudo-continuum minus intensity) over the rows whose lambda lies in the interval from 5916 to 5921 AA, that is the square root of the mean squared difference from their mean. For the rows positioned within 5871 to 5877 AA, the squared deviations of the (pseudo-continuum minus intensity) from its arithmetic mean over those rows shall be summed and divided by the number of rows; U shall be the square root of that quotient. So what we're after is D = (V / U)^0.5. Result 1.16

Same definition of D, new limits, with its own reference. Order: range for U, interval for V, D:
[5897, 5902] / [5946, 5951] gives 1.28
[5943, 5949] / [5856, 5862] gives 1.08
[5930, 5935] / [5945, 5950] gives 1.57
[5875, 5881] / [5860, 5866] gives 1.54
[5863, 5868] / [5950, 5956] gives 1.60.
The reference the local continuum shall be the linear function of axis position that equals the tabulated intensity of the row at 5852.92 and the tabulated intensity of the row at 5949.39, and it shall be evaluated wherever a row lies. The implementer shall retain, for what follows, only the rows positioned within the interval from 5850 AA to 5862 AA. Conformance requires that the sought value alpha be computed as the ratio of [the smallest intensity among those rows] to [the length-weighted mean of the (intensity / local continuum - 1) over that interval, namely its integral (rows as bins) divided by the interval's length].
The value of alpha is -39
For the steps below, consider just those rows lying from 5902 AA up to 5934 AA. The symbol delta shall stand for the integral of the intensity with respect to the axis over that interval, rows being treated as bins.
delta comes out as 86.1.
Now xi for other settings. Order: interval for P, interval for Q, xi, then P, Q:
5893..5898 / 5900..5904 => 0.83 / 1.63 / 2.46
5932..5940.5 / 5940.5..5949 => -0.04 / 2.69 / 2.65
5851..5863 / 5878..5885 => 0.14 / 2.5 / 2.64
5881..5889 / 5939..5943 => 0.44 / 2.27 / 2.71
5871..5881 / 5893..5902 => -0.59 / 2.62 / 2.03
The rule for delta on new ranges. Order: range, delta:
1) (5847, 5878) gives 84.1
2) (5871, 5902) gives 72.8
